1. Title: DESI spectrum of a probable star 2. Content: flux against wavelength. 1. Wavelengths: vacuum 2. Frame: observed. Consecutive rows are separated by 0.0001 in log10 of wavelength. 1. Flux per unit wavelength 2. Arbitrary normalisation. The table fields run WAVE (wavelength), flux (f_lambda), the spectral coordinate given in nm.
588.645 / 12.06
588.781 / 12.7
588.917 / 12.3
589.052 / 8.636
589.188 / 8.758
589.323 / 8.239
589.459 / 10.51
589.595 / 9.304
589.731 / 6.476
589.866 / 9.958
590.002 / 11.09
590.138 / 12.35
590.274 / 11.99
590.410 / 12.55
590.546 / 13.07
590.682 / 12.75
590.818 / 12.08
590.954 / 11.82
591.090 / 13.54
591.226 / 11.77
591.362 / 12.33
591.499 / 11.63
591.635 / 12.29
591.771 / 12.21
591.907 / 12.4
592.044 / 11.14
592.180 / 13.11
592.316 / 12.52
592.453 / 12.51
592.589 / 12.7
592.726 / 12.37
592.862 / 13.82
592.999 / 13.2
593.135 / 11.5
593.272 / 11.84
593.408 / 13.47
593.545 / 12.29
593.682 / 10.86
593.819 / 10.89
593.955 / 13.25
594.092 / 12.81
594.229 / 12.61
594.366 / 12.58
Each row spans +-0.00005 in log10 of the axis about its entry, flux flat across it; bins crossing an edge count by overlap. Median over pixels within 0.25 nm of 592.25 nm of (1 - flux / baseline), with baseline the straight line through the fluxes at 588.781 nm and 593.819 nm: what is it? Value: -0.10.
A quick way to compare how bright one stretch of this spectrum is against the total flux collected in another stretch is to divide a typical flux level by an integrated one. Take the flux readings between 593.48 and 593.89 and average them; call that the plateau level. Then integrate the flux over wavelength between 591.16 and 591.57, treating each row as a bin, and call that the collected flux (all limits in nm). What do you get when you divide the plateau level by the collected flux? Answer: 2.33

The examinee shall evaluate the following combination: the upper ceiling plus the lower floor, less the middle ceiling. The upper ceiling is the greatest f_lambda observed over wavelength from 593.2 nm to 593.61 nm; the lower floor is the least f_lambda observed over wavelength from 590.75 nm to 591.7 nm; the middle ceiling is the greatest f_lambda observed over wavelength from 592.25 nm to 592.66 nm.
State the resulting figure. 12.4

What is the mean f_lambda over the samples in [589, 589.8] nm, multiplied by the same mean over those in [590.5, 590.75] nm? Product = 112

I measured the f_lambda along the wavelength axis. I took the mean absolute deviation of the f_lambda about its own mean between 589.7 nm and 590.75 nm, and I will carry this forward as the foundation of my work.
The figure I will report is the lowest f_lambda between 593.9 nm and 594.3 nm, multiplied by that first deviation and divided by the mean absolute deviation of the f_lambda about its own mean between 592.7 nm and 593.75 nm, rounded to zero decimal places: 25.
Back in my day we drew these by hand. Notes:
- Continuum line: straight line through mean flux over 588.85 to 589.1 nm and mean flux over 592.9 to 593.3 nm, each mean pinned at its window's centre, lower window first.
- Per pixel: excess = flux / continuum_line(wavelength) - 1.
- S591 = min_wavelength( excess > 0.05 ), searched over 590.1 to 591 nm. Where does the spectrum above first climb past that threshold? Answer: 590.138 nm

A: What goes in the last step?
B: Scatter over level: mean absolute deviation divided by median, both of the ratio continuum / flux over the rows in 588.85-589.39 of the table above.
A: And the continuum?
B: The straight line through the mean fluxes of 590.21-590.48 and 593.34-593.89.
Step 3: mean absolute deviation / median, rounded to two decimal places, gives 0.12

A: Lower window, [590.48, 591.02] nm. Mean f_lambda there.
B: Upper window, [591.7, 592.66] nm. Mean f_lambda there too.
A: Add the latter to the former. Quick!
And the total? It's 24.8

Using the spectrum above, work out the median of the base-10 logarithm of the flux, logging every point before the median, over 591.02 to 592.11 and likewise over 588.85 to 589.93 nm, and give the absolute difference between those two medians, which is 0.133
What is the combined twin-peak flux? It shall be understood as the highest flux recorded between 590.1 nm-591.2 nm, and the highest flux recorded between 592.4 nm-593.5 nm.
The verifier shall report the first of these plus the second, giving 27.4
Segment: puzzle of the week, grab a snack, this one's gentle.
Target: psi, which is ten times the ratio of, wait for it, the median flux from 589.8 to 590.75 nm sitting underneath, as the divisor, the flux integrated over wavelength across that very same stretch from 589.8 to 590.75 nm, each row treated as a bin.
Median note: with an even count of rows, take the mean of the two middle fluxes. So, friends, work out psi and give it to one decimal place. 9.2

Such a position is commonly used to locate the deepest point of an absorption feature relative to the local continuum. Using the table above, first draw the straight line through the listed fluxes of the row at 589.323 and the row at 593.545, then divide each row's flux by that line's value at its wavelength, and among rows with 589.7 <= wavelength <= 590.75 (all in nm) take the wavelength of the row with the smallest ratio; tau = 589.731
